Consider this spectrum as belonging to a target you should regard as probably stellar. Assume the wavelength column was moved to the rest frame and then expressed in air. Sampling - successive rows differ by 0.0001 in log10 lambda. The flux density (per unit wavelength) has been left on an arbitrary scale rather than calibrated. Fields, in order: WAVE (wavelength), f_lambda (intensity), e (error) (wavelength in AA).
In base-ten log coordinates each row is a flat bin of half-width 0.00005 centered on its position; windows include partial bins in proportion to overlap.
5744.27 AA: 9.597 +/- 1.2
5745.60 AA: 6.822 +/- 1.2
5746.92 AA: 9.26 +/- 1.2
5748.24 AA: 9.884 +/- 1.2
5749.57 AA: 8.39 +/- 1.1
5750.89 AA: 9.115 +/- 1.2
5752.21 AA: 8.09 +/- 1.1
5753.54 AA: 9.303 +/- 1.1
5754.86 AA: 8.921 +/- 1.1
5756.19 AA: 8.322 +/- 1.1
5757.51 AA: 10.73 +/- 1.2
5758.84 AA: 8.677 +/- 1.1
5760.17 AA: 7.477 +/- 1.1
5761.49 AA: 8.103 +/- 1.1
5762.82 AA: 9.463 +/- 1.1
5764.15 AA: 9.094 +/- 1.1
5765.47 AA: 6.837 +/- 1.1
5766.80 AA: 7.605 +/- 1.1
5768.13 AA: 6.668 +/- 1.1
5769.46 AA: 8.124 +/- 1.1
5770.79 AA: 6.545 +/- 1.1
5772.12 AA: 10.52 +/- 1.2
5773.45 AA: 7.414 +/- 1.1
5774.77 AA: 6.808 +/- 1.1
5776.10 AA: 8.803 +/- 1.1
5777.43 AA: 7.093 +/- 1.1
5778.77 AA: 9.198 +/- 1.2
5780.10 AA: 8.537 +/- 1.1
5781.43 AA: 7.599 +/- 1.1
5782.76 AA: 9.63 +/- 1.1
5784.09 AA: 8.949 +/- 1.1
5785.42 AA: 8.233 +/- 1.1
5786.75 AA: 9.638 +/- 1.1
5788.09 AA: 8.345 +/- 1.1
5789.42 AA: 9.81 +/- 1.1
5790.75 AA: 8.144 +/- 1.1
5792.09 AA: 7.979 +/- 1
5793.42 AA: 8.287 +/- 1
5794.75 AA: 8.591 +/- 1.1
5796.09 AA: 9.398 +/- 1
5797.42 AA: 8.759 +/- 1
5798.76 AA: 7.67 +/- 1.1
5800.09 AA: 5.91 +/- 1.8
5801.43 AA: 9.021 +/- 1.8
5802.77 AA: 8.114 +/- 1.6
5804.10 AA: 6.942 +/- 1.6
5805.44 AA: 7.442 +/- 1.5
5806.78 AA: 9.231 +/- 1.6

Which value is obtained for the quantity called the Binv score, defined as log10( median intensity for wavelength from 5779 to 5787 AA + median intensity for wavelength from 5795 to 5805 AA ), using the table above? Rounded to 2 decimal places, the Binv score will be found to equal 1.23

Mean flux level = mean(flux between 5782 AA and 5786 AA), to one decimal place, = 8.9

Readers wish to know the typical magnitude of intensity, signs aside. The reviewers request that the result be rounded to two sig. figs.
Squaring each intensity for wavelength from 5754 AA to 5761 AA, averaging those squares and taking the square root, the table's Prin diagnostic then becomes 8.9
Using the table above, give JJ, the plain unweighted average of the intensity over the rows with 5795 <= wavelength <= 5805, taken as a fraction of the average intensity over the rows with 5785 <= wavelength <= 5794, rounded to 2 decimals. 0.92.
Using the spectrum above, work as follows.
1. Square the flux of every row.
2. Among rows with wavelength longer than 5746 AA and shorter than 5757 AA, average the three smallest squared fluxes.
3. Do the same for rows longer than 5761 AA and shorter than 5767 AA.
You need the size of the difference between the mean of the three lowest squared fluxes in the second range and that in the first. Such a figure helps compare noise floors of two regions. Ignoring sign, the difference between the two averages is 12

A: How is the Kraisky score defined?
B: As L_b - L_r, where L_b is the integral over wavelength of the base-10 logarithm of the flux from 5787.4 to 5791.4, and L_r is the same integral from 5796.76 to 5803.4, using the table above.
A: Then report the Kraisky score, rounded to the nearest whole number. -2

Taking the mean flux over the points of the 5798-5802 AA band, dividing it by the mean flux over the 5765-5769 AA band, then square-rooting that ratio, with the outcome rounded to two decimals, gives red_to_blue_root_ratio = 1.03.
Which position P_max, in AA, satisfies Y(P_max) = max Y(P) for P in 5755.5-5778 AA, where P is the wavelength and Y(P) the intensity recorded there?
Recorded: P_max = 5757.51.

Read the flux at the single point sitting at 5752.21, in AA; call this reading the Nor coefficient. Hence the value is 8.09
